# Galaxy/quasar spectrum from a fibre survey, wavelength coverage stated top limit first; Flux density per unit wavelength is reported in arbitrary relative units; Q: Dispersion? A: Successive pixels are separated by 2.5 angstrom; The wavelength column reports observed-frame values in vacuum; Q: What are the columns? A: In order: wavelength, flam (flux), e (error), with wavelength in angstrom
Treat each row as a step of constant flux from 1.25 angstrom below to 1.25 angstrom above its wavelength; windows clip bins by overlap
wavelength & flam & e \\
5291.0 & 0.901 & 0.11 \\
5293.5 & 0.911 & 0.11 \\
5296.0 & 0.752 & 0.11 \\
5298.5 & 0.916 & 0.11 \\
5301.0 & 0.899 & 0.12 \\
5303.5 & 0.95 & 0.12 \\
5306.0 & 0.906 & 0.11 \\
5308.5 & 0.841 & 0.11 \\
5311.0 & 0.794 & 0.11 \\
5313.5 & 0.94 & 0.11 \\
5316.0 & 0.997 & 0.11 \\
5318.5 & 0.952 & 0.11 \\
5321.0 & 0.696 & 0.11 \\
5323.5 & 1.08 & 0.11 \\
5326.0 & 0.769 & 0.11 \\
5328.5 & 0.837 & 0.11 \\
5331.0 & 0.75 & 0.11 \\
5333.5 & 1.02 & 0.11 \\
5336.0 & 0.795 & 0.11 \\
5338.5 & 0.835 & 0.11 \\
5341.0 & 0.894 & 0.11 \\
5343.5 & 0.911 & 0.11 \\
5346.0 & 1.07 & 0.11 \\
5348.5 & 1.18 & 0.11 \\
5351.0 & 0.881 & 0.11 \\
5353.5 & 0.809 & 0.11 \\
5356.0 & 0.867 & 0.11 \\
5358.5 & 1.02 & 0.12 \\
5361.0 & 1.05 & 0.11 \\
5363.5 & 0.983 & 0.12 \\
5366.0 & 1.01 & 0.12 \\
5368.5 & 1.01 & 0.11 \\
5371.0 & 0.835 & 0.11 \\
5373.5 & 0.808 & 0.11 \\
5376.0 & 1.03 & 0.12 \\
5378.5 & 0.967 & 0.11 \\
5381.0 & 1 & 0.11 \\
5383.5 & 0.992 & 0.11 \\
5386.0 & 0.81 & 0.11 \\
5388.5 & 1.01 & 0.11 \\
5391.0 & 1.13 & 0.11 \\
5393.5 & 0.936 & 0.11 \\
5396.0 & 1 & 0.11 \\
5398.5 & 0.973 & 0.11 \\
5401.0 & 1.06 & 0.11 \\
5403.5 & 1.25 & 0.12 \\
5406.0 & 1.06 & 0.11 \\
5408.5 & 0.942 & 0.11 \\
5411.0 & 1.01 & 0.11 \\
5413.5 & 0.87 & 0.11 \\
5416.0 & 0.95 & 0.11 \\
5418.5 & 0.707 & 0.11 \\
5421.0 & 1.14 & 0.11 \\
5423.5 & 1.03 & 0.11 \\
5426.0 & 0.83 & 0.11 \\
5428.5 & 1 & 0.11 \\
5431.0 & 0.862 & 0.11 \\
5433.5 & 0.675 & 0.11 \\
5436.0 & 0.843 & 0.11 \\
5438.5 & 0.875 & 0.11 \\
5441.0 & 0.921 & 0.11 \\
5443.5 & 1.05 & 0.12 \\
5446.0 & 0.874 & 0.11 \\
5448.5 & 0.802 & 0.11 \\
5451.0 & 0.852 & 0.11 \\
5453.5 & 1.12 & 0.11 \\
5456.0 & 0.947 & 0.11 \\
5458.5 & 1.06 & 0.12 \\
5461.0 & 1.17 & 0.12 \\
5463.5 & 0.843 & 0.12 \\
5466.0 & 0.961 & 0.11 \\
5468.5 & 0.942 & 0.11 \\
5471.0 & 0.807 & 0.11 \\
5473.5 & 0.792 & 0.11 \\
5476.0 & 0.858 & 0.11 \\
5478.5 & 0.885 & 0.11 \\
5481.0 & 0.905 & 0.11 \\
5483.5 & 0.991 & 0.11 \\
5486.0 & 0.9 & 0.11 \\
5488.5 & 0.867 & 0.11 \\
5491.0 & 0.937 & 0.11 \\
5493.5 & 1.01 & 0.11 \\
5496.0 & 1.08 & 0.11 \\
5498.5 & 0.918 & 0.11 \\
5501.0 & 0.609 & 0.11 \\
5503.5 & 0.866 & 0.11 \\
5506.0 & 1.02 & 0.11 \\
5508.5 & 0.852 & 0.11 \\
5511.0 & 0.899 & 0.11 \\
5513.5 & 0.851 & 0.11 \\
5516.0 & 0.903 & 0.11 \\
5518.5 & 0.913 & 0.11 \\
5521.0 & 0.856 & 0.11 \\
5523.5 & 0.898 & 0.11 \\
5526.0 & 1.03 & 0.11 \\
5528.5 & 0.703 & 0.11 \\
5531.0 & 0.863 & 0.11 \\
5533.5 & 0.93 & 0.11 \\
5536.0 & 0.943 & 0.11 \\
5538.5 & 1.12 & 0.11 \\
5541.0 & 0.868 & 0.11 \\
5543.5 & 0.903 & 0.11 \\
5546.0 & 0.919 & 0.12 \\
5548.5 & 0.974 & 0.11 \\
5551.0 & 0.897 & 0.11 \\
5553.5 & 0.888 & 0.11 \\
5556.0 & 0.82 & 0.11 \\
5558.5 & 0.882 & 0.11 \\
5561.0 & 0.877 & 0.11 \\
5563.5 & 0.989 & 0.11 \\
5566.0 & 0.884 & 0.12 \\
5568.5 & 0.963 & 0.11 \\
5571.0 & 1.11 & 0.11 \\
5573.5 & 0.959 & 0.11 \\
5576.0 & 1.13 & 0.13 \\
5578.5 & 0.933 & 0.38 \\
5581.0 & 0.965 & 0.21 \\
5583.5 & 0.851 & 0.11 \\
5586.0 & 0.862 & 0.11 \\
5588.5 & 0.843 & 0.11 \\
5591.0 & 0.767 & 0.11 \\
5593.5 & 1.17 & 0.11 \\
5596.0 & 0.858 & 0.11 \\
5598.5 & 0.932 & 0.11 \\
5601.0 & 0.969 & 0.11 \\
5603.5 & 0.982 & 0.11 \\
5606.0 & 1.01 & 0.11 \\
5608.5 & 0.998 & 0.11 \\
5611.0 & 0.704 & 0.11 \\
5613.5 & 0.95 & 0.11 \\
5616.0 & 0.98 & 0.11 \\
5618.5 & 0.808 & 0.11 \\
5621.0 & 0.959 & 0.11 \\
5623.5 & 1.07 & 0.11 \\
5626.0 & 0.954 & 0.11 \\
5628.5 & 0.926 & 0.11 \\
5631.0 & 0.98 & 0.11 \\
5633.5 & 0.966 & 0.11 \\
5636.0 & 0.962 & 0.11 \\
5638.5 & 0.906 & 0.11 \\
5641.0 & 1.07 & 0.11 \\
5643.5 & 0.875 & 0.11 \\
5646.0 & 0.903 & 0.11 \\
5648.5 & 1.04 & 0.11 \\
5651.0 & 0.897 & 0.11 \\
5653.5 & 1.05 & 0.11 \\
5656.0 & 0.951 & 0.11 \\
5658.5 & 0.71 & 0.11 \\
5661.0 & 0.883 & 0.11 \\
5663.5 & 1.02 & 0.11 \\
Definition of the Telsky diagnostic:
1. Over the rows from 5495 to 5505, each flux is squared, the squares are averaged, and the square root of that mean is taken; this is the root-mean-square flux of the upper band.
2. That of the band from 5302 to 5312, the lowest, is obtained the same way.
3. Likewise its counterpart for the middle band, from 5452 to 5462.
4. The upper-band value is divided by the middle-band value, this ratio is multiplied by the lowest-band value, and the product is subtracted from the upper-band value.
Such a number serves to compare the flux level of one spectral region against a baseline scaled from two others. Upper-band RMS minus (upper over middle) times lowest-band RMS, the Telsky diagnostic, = 0.166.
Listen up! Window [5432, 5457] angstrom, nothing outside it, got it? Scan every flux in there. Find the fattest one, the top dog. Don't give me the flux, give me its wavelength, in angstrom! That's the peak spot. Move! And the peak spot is 5453.5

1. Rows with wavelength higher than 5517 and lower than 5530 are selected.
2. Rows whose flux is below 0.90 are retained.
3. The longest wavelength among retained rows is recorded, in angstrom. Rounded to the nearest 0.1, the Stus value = 5528.5 angstrom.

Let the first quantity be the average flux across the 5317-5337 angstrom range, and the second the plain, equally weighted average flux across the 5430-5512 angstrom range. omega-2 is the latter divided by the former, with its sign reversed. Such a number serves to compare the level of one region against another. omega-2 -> -1.05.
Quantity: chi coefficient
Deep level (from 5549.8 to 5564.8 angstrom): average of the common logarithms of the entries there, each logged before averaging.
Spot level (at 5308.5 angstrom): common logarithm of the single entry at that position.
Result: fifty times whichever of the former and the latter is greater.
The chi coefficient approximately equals -2.5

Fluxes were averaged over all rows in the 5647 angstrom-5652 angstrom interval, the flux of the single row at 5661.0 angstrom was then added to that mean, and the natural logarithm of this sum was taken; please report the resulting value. 0.616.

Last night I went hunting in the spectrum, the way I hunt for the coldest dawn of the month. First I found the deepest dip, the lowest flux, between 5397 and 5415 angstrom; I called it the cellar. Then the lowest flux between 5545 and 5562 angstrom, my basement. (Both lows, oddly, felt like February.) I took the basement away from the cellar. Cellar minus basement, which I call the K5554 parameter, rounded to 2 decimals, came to 0.05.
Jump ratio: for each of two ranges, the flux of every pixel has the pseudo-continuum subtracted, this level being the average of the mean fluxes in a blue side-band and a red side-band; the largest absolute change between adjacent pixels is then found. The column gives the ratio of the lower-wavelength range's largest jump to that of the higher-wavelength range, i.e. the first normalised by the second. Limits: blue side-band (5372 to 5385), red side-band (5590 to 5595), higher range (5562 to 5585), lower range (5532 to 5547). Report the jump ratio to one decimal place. 1.3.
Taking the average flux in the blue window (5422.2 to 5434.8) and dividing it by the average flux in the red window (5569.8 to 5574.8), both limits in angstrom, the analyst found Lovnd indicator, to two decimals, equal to 0.85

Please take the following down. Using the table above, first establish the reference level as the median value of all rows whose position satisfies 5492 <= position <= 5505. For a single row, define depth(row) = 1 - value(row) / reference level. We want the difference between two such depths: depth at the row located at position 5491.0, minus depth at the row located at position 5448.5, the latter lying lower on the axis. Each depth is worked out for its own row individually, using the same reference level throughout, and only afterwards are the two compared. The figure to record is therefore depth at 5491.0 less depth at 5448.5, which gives -0.15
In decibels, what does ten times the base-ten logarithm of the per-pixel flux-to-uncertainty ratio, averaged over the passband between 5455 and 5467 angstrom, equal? 9.34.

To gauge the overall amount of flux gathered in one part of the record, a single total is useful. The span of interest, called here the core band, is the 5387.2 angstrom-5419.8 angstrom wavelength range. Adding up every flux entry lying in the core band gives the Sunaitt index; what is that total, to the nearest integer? 13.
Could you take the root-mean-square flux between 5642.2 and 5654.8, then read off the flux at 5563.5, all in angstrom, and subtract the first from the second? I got 0.033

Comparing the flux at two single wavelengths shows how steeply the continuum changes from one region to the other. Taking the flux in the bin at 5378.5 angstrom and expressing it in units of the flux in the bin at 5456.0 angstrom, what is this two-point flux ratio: 1.02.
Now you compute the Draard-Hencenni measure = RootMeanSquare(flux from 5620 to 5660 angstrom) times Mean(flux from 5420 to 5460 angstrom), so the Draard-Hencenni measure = 0.888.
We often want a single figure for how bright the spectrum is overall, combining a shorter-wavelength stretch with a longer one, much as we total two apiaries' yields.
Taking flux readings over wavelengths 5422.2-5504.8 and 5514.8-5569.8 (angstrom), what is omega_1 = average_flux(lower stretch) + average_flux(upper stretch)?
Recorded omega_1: 1.822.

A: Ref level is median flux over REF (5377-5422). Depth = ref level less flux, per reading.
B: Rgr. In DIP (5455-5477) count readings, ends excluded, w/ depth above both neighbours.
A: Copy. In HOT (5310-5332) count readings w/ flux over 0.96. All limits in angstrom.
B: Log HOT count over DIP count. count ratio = 1.0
